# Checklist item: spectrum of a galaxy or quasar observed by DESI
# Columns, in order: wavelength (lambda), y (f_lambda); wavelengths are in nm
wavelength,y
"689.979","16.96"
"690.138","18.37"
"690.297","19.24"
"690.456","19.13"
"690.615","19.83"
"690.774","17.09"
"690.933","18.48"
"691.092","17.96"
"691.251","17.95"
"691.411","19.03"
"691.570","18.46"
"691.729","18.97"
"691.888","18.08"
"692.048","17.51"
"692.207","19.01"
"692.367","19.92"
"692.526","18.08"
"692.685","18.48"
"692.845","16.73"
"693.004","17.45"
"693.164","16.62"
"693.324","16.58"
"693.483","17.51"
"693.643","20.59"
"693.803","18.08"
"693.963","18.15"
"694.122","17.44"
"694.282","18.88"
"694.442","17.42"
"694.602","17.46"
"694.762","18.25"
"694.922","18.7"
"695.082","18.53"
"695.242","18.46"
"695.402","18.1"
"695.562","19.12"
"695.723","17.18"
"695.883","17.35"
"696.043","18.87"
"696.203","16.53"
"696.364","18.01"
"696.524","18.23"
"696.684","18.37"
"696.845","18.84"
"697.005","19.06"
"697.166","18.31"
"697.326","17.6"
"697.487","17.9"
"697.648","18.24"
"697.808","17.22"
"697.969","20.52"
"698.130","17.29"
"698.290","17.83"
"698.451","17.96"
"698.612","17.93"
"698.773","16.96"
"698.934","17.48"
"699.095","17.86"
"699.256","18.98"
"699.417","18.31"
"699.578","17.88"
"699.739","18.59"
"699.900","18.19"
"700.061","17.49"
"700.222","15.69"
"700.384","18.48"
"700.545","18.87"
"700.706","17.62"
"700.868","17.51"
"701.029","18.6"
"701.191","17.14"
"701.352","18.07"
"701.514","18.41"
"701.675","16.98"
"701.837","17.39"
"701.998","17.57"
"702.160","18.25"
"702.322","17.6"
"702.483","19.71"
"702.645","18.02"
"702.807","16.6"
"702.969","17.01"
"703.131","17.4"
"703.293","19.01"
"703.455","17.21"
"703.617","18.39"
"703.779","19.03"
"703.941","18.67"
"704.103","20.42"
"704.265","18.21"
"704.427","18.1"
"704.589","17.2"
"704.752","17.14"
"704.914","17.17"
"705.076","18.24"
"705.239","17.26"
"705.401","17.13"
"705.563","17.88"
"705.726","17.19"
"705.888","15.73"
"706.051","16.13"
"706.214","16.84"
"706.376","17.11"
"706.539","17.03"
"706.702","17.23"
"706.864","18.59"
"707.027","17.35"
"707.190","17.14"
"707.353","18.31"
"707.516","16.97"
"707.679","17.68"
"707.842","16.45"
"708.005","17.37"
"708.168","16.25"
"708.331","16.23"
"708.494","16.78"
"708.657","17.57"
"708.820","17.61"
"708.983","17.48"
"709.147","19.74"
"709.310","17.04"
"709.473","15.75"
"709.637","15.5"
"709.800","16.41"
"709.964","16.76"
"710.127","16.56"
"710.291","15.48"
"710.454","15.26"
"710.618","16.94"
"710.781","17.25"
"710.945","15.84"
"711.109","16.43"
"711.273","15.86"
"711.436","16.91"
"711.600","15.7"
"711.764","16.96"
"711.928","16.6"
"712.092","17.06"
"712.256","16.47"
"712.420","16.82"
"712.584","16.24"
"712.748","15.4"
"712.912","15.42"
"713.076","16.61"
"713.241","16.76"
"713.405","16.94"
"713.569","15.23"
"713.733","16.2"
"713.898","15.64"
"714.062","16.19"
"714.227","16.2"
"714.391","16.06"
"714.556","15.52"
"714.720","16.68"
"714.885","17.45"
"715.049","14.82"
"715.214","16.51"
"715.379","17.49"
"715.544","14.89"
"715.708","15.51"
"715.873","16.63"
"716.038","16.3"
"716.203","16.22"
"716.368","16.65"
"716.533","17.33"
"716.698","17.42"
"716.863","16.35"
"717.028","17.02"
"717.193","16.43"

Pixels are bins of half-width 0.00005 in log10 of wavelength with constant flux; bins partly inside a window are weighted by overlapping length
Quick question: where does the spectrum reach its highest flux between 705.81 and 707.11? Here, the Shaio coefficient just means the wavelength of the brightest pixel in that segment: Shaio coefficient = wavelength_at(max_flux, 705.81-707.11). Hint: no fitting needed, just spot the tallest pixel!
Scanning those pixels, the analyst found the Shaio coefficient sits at 706.864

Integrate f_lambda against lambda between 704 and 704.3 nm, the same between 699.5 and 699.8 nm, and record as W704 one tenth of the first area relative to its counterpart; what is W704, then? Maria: 0.107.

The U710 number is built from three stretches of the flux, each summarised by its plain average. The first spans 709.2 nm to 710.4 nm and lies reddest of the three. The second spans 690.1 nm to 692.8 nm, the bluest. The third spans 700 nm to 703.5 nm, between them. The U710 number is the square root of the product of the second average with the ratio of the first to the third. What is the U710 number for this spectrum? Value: 4.12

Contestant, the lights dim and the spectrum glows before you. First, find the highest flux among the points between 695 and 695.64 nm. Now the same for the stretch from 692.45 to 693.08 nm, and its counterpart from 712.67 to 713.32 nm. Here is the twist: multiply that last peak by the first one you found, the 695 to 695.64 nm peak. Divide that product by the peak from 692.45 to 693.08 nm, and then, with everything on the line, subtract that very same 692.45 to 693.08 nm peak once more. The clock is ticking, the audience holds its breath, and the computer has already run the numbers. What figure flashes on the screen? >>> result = -1.1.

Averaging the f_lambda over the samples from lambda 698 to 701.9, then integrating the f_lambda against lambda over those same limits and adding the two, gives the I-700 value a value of 87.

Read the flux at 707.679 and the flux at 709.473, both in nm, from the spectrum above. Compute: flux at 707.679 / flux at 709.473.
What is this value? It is 1.12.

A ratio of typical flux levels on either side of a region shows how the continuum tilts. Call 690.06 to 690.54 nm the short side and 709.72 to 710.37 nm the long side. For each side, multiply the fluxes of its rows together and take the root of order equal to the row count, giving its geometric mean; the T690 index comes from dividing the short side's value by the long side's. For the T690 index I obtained 1.16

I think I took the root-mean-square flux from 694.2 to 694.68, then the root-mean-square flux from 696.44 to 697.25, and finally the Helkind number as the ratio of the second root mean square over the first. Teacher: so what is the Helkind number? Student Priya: 1.04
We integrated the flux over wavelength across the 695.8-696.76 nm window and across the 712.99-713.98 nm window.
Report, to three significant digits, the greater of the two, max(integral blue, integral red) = 17.2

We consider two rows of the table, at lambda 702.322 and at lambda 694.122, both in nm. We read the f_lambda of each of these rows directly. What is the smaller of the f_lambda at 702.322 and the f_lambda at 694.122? 17.4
